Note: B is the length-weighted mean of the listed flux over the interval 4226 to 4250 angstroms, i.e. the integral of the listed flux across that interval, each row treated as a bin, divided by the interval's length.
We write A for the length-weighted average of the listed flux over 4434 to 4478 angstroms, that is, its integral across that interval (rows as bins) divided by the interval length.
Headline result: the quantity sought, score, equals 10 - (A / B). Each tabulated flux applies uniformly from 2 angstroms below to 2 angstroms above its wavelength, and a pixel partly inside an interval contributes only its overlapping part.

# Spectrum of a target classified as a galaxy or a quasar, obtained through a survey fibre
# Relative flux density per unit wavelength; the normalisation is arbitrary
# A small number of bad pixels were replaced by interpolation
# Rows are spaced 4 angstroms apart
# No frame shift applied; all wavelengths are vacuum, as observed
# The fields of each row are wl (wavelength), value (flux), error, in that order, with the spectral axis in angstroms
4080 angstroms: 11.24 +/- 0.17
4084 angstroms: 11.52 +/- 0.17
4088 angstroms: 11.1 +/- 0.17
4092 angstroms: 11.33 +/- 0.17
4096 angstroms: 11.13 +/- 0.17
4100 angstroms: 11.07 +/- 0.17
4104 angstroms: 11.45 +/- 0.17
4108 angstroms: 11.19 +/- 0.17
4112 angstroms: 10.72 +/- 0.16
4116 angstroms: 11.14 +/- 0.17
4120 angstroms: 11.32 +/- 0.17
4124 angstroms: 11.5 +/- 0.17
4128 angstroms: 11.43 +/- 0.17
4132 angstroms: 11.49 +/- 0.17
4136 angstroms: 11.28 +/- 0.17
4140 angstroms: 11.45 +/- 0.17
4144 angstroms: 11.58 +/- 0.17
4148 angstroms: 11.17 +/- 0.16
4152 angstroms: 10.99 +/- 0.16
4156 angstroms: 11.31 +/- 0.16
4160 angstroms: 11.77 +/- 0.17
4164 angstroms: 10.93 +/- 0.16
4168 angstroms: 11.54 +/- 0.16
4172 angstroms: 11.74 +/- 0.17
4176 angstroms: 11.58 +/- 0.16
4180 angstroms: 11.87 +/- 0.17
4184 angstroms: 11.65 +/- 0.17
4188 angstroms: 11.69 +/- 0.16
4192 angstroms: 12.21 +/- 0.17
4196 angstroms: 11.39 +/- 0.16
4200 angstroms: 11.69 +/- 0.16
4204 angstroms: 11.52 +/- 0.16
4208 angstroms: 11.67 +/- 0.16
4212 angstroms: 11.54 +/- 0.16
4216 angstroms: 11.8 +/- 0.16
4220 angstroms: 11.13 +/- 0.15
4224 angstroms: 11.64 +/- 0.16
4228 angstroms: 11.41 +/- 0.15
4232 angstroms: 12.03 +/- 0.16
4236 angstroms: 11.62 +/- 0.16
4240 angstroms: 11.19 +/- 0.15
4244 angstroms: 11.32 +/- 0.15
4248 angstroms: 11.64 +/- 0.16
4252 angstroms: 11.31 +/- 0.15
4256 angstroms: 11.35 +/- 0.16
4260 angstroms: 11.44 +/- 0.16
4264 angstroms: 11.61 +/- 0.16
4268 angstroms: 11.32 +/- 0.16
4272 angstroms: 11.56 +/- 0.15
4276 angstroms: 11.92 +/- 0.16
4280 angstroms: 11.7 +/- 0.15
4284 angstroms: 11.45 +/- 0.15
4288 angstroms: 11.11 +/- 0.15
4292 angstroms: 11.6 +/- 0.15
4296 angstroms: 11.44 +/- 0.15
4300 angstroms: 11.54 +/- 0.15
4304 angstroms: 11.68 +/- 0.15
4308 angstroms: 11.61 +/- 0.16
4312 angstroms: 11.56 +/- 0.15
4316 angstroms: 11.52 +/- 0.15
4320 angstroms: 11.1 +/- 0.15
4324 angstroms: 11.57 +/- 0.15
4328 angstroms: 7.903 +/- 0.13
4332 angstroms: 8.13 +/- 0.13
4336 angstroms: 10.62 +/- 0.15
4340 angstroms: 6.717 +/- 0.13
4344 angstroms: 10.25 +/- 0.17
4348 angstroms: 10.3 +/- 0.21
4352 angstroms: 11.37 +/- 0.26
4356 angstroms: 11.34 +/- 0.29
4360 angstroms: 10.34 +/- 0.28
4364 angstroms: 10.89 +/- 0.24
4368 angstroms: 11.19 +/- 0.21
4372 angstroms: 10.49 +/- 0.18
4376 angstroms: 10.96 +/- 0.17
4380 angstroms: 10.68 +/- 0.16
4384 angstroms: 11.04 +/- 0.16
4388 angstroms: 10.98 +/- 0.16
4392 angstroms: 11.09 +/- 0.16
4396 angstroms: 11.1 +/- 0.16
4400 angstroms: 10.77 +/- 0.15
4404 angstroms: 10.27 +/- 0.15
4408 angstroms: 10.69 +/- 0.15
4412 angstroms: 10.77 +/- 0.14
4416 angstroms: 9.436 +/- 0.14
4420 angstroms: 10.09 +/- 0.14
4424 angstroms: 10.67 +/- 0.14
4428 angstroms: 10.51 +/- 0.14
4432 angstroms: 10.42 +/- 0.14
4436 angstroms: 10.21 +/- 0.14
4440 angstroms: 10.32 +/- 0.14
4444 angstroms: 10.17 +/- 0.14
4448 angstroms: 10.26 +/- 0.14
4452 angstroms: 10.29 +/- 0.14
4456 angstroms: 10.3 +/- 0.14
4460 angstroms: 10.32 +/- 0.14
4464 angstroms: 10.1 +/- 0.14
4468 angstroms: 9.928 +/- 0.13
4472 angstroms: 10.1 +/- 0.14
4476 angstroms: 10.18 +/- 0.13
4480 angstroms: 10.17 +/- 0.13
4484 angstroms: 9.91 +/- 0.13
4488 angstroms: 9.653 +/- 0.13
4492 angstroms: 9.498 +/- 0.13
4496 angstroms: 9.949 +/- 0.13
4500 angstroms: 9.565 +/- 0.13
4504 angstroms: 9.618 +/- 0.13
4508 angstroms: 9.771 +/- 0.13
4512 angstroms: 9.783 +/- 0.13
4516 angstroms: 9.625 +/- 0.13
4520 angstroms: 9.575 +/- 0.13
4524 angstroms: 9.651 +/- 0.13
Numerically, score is 9.12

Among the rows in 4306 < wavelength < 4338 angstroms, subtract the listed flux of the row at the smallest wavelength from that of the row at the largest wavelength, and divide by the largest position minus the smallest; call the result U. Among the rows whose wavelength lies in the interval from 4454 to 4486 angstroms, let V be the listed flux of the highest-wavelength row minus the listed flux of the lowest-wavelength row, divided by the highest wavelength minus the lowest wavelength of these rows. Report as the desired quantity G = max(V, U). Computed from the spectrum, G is -0.014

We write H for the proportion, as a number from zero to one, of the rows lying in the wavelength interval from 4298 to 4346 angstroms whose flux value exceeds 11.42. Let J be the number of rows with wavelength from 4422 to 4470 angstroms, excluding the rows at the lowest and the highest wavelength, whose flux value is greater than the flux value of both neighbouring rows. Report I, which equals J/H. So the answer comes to 4.00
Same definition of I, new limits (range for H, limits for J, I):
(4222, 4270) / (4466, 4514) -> 4.00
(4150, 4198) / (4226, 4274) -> 4.50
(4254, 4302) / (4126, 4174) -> 4.00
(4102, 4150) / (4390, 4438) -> 6.00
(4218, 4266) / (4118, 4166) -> 8.00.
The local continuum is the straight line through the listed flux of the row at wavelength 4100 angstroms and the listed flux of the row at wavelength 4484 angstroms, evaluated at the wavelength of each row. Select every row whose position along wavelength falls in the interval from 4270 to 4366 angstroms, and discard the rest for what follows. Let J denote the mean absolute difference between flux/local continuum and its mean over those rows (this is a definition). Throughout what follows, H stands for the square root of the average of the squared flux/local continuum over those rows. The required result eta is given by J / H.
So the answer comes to 0.083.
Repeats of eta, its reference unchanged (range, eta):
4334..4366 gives 0.086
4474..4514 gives 0.018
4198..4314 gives 0.016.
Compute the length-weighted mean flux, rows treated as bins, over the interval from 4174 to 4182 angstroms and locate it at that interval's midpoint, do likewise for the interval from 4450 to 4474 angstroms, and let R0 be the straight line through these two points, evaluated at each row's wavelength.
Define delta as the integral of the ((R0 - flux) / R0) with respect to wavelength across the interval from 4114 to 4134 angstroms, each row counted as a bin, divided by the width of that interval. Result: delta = 0.05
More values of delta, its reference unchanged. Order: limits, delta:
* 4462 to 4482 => 0.00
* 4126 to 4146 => 0.04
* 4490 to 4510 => 0.03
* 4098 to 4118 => 0.08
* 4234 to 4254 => 0.00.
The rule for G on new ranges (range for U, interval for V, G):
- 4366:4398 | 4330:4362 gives 0.079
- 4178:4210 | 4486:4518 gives -0.001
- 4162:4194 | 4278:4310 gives 0.046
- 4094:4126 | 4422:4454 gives 0.013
